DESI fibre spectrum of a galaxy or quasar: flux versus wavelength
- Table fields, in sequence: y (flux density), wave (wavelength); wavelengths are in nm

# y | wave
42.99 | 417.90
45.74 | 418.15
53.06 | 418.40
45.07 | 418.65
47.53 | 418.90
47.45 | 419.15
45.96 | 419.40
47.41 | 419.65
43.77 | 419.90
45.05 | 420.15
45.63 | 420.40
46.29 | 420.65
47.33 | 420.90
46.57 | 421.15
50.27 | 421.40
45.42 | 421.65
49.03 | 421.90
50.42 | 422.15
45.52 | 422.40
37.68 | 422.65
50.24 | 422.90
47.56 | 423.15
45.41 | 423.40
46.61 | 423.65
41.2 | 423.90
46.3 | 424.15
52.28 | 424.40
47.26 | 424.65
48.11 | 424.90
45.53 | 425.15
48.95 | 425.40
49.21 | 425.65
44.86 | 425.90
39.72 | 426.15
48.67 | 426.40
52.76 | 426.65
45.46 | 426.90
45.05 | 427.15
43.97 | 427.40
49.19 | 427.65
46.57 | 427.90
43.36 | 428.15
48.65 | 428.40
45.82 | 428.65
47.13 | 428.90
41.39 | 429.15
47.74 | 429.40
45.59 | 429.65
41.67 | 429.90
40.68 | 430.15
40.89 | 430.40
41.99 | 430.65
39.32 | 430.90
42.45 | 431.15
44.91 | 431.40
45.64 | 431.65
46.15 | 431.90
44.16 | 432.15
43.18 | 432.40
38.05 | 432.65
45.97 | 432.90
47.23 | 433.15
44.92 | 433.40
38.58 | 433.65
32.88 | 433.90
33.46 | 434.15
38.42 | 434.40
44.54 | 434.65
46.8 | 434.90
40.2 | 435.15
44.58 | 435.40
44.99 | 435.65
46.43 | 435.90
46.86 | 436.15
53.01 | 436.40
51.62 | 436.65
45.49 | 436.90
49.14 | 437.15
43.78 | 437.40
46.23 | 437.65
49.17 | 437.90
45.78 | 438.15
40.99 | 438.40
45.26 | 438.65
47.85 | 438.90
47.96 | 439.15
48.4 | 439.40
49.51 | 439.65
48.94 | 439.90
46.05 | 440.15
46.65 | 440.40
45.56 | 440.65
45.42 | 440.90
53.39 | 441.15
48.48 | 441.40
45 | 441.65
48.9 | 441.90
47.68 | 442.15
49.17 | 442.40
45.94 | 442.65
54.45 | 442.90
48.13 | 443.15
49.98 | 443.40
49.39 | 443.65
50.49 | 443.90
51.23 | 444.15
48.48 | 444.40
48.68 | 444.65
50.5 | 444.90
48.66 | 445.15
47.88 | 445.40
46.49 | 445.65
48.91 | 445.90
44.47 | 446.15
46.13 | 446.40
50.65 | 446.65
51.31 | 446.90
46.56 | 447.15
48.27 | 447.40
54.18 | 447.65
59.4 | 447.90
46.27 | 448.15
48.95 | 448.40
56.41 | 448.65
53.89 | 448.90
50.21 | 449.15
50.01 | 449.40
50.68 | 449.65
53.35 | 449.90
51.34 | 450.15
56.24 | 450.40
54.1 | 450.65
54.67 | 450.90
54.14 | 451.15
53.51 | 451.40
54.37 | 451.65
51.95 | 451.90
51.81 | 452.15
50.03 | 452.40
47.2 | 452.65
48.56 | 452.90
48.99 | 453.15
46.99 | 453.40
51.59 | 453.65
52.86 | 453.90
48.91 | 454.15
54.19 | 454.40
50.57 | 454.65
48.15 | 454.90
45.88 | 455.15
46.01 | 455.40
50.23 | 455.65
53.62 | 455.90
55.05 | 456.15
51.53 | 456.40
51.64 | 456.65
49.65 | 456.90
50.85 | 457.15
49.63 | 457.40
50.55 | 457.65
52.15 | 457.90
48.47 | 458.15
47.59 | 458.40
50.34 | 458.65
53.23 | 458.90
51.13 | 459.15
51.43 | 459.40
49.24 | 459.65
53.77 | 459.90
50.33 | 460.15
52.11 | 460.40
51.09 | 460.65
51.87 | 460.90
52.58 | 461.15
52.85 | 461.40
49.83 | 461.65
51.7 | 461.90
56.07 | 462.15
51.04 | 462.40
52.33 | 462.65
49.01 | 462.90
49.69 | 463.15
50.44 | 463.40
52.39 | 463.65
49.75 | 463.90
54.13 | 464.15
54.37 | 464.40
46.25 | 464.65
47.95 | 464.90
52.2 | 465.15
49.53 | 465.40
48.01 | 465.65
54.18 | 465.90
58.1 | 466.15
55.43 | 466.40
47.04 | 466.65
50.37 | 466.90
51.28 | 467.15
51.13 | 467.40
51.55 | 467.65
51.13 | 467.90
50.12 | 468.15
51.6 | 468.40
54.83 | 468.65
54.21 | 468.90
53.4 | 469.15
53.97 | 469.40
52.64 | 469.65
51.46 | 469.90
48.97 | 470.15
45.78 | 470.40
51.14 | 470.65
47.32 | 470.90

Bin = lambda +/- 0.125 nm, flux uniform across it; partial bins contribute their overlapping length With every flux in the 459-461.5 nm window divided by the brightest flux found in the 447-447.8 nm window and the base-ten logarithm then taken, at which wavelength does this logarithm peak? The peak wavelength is 459.90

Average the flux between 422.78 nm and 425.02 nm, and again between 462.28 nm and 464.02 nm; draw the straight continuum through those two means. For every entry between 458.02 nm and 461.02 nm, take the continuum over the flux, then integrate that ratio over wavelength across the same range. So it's 3.0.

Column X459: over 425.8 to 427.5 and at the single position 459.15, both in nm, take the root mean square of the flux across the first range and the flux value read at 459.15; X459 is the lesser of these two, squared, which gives 2110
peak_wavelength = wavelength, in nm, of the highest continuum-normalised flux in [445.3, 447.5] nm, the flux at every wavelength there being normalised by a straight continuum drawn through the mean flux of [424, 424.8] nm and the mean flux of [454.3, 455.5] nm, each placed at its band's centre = 446.90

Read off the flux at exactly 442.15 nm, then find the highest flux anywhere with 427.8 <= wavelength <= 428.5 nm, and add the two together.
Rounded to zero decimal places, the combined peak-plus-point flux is 96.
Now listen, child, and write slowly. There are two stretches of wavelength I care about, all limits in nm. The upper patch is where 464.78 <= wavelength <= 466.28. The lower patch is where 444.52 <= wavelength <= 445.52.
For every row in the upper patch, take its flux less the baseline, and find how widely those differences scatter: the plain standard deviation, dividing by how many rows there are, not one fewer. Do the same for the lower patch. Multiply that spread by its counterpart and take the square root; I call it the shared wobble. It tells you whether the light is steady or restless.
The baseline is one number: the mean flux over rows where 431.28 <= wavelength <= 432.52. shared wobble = 1.9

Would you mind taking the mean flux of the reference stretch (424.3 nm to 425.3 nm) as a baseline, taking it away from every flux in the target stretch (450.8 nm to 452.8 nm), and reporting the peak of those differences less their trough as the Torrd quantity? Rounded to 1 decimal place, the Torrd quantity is 7.5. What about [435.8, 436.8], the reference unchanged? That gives 6.6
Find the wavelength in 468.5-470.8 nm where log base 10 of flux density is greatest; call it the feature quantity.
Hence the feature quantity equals 468.65 nm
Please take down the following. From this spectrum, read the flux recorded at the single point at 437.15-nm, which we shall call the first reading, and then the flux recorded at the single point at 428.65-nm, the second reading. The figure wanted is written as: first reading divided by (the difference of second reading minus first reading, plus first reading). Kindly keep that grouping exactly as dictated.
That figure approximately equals 1.07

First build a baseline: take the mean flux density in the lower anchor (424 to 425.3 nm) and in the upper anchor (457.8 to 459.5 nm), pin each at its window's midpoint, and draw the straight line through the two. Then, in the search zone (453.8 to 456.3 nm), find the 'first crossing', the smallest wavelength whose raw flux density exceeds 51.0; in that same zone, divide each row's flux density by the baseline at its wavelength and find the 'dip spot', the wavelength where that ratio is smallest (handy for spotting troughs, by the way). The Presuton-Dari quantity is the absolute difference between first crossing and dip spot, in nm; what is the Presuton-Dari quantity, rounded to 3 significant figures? 1.25 nm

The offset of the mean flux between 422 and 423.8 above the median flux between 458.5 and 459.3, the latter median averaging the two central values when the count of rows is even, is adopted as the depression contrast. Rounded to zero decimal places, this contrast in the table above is -5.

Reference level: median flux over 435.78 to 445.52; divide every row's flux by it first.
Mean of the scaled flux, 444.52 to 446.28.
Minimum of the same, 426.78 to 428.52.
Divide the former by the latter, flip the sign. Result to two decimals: -1.11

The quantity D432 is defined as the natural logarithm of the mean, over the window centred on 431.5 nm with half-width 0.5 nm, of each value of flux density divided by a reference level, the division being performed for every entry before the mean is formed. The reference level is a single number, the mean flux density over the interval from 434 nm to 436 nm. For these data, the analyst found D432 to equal 0.054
